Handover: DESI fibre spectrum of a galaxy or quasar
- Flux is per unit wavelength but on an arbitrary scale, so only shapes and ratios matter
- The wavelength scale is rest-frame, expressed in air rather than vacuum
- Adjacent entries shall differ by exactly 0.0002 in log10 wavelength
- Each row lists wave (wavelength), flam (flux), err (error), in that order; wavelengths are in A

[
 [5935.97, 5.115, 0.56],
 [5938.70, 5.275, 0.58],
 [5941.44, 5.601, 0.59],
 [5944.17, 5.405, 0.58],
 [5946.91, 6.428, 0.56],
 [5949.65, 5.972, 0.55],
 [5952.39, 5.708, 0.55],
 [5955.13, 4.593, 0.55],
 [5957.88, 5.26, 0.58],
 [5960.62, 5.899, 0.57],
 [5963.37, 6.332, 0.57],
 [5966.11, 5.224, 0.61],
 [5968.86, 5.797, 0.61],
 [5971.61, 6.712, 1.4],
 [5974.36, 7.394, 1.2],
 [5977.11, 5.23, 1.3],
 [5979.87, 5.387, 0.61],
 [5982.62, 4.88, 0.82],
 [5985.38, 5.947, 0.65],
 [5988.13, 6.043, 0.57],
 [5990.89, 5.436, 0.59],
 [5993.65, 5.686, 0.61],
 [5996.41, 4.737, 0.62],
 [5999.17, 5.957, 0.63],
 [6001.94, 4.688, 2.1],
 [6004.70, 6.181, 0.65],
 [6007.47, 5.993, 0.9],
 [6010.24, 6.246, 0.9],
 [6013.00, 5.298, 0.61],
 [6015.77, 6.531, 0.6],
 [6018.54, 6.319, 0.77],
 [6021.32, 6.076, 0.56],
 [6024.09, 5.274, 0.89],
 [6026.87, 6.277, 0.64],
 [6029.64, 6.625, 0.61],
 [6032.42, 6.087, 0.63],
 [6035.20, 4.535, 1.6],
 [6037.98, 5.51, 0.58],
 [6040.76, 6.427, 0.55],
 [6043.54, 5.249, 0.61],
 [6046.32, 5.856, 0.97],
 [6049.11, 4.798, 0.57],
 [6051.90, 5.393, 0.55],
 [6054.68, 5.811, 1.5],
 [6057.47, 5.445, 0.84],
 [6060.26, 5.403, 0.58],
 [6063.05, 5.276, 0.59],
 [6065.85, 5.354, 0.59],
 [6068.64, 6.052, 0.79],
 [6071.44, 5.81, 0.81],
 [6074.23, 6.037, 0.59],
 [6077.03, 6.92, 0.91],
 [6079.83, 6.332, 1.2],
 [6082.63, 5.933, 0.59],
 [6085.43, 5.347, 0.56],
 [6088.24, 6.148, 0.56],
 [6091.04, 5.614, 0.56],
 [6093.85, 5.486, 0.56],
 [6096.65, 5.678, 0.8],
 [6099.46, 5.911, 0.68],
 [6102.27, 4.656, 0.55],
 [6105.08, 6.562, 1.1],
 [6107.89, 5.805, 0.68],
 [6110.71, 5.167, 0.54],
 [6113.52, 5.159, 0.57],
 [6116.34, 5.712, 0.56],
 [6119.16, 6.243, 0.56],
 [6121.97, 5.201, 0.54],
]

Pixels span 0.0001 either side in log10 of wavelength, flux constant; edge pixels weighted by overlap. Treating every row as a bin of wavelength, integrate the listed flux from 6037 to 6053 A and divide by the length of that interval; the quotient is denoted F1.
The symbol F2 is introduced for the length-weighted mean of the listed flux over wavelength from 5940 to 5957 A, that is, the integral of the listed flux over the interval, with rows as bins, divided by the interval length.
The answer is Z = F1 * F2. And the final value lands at 31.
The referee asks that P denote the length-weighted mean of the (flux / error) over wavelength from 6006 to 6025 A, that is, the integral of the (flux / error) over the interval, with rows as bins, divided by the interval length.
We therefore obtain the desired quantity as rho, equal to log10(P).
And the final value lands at 0.92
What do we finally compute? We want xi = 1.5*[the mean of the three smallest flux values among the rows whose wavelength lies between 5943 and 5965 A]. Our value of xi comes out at 7.6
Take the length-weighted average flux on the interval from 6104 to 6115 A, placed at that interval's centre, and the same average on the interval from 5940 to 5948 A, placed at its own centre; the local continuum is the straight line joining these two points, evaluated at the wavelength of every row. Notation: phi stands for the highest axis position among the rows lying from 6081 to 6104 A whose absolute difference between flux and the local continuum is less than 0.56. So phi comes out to 6099.46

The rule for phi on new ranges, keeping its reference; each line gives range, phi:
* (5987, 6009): 6007.47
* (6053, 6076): 6074.23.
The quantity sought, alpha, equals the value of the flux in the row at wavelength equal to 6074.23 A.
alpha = 6.037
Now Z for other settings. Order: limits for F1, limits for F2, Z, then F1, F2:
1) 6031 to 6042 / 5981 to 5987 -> 31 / 5.63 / 5.4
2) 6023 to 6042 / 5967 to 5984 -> 34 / 5.82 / 5.9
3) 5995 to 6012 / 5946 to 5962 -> 32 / 5.63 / 5.6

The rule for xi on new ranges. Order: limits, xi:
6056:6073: 8.0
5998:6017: 8.0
